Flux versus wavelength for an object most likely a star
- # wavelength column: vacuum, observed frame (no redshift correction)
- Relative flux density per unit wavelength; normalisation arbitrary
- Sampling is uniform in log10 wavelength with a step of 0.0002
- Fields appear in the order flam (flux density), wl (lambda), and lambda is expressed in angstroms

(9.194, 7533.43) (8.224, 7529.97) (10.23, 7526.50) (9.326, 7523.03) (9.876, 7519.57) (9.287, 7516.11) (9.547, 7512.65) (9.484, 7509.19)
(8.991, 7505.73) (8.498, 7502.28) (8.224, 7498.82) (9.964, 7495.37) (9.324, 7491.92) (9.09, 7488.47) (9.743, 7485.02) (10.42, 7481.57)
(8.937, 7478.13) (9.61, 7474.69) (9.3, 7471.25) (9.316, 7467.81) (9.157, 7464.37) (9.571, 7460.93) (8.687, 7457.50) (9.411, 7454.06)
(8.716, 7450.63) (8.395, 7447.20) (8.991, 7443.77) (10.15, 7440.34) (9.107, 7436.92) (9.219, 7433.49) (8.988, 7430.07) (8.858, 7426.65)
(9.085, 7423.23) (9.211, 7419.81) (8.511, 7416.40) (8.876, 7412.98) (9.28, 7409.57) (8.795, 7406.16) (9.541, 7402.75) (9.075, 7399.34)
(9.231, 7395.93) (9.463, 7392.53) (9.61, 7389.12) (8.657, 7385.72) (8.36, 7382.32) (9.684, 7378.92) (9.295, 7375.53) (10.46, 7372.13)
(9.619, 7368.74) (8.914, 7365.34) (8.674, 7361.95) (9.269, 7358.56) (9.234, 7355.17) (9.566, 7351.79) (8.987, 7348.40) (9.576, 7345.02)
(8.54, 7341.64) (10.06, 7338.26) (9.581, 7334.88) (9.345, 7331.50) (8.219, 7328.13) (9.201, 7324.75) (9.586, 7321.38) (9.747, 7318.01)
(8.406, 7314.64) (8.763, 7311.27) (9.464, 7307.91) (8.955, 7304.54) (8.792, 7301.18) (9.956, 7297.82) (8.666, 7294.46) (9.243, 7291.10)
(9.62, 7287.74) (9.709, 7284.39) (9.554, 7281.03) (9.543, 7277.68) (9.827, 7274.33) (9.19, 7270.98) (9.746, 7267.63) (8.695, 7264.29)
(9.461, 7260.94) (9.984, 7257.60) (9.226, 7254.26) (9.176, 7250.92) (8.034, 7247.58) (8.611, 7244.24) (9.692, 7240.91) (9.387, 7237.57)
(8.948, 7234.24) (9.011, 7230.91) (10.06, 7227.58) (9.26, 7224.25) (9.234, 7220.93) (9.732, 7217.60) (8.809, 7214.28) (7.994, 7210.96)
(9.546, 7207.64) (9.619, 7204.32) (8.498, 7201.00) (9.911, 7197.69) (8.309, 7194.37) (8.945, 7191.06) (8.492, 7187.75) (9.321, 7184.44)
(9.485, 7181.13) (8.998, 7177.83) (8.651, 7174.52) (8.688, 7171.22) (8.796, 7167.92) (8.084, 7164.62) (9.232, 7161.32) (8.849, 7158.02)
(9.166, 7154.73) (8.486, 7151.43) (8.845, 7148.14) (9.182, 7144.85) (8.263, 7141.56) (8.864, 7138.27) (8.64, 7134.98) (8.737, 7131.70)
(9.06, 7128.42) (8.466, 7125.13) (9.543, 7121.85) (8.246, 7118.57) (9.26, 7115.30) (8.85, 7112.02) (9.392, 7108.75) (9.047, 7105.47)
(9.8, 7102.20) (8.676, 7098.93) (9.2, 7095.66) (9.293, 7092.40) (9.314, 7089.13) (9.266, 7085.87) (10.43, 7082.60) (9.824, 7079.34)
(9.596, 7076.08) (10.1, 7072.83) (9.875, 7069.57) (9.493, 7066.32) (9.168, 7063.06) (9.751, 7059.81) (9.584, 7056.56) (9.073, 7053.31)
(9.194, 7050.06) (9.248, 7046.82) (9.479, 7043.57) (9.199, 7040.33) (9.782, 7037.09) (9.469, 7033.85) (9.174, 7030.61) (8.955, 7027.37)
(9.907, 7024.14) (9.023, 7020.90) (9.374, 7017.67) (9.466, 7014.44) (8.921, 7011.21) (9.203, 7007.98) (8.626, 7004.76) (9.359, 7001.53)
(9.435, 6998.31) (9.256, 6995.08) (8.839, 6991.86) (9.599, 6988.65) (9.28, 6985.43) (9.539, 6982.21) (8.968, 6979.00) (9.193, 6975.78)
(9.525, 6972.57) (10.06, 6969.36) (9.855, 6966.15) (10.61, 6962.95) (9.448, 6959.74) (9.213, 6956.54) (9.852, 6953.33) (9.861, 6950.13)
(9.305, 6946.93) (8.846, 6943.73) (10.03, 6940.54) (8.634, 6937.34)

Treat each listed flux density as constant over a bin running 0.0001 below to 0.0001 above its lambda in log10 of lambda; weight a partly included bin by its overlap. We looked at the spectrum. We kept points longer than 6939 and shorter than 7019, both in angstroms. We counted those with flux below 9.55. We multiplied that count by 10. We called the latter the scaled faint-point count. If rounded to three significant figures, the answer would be 180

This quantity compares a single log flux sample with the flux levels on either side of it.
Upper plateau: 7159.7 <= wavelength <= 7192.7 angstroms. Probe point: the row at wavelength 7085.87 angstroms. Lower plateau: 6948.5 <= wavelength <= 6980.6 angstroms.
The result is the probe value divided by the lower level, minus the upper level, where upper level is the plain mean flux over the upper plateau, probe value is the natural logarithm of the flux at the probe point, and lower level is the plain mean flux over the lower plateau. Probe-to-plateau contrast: -8.64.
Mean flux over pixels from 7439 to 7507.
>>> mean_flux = 9.22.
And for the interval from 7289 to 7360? 9.20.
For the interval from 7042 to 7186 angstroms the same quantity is 9.15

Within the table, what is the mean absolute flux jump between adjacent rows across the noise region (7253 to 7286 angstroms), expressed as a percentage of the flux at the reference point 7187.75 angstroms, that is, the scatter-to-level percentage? 6.2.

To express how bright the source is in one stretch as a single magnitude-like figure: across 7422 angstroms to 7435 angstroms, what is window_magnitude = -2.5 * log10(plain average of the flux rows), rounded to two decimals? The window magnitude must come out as -2.39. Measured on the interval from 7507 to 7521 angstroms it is -2.45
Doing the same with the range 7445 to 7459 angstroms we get -2.36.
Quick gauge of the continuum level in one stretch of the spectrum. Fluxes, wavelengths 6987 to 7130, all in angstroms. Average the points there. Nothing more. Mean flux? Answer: 9.31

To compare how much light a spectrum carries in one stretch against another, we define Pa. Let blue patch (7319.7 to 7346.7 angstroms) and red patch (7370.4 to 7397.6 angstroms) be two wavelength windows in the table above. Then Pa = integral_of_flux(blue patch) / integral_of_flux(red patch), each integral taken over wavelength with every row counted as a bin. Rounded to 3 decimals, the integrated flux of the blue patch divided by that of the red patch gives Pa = 0.984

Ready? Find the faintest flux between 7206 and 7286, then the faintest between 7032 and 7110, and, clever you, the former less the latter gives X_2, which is -0.7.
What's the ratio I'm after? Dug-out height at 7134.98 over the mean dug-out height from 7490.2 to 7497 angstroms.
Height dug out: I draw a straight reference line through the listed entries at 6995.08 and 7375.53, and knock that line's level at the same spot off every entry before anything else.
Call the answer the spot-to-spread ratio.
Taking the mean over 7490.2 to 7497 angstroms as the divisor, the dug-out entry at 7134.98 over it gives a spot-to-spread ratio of -1.9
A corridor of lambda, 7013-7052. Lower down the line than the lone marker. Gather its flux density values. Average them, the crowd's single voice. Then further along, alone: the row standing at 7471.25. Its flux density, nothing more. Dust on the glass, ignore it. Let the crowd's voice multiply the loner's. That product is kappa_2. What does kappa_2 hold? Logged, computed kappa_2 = 87.0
